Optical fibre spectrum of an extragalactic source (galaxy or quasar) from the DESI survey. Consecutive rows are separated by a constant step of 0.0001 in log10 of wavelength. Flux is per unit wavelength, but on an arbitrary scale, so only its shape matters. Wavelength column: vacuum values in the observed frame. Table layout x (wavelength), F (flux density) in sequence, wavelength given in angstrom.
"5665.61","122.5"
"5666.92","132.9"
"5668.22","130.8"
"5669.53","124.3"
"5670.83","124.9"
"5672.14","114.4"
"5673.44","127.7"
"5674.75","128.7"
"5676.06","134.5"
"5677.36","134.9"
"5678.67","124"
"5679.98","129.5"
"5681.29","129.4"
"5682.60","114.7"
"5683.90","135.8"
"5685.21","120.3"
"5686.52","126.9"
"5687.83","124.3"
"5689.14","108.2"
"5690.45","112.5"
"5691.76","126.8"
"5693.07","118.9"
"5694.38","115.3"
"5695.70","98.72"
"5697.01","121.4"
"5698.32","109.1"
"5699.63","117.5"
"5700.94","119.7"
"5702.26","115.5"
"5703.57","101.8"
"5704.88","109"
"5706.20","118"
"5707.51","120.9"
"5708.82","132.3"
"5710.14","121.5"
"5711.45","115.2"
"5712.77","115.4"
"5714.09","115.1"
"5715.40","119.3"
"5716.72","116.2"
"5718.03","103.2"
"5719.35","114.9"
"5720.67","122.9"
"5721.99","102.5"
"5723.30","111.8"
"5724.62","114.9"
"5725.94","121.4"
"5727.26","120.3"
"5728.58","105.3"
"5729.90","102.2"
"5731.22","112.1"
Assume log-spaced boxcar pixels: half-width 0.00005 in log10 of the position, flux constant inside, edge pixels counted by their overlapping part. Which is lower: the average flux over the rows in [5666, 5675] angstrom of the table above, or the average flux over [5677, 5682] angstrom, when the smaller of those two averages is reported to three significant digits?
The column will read 126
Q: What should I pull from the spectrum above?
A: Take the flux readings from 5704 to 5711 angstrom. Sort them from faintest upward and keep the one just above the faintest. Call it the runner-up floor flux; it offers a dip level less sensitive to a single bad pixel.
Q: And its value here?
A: 118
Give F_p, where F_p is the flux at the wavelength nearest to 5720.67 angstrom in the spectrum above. 122.9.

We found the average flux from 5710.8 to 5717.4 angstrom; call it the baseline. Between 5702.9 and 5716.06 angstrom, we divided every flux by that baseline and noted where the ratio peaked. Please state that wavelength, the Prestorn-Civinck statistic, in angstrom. 5708.82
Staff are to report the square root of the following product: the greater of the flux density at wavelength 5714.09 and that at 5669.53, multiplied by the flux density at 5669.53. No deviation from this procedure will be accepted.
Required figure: 124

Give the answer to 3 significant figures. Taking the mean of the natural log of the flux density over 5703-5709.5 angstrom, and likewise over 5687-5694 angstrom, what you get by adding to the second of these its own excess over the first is 4.79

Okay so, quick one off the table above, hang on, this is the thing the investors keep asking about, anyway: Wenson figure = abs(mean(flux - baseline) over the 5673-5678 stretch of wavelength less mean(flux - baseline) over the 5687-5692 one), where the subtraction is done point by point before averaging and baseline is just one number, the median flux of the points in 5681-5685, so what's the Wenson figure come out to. 14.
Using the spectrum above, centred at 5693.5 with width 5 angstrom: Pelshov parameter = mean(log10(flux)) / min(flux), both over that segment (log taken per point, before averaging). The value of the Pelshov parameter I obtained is 0.0209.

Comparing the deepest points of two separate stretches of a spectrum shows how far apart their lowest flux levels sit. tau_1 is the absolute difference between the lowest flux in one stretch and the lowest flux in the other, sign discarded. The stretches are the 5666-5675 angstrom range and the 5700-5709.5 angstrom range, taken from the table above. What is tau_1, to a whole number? 13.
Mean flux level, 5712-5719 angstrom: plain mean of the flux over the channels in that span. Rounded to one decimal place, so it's 113.8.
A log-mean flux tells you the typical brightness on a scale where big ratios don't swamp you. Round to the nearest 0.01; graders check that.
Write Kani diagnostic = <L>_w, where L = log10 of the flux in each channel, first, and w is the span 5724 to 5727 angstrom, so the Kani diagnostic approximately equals 2.07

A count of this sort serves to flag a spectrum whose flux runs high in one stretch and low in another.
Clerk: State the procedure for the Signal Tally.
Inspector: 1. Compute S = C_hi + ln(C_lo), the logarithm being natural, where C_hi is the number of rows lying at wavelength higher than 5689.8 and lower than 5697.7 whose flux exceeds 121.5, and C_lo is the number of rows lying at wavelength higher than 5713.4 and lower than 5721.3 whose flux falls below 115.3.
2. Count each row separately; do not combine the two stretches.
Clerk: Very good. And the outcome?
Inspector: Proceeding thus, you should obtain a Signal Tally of 2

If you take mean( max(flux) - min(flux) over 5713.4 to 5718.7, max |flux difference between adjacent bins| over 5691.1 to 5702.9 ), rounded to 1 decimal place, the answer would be 19.4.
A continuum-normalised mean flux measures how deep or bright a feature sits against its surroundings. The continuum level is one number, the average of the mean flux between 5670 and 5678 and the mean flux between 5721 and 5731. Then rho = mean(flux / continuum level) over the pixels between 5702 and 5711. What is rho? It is 0.98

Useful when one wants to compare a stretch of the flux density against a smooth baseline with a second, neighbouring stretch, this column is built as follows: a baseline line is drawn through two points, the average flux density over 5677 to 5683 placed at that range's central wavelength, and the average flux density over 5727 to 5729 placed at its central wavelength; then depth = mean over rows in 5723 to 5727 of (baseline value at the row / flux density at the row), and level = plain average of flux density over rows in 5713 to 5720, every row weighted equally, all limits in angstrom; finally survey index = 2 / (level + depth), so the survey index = 0.0174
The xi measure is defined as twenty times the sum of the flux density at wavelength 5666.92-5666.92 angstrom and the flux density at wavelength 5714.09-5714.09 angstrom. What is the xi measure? 4960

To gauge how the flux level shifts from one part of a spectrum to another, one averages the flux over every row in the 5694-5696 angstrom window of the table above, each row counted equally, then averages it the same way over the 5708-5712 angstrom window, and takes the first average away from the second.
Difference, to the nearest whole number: 16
